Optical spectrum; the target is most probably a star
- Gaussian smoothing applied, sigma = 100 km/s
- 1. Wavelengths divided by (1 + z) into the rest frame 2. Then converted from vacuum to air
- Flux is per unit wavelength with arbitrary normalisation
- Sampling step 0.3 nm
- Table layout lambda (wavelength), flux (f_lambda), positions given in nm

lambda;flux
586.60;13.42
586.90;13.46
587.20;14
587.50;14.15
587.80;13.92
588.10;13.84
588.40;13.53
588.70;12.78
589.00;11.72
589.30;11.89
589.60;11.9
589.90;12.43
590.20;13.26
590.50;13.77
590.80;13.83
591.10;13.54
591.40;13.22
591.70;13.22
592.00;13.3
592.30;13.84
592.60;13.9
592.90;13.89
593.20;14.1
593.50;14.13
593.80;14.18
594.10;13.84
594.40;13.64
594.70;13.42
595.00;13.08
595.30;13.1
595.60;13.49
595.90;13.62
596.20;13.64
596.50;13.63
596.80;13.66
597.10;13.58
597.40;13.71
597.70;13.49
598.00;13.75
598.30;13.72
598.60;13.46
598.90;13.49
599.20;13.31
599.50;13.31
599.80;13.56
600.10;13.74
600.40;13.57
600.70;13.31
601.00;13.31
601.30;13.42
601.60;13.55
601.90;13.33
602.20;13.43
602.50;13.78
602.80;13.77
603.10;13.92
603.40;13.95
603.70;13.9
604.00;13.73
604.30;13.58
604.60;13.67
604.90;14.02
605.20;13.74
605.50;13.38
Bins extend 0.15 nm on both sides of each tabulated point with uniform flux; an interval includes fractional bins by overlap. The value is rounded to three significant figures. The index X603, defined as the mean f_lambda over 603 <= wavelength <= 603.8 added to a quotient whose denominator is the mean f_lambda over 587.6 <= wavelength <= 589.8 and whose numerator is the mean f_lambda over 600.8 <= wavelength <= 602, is 15.0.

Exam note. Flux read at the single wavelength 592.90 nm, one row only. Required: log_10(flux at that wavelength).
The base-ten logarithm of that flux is 1.14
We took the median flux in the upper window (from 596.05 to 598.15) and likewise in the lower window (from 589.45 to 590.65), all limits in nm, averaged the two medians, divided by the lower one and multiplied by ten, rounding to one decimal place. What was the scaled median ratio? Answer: 10.3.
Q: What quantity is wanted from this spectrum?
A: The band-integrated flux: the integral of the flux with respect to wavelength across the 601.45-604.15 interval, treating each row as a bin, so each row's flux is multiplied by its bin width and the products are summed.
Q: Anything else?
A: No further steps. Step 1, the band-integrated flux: 37.0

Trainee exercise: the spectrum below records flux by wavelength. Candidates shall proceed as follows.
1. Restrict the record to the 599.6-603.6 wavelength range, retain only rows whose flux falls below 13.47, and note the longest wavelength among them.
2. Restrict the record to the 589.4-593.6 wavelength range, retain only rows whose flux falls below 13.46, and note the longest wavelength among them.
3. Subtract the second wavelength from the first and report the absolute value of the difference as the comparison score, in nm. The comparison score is 10.20 nm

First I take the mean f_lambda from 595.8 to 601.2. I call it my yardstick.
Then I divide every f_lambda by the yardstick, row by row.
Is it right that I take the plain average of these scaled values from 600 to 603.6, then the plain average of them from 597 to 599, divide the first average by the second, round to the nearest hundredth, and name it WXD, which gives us 1.00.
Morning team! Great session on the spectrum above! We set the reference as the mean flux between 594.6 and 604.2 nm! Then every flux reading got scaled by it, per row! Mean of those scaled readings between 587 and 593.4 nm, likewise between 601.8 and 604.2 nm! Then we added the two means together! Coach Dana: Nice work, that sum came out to 1.997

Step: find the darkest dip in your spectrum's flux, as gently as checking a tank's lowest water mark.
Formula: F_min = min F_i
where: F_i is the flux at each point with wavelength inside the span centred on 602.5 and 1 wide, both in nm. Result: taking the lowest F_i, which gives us 13.43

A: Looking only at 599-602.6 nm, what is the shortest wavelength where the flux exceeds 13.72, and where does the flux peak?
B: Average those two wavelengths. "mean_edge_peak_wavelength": 601.30 nm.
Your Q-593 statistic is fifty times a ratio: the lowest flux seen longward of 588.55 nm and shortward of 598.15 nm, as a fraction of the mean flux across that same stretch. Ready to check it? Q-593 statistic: 43.8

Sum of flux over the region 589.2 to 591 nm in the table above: 77.1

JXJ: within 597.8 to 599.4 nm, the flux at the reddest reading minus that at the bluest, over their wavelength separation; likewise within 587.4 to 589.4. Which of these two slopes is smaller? -1.3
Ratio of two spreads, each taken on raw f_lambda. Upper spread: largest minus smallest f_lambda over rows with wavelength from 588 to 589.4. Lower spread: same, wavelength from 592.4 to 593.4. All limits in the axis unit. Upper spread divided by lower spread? 10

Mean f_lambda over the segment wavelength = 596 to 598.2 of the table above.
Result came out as 13.64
